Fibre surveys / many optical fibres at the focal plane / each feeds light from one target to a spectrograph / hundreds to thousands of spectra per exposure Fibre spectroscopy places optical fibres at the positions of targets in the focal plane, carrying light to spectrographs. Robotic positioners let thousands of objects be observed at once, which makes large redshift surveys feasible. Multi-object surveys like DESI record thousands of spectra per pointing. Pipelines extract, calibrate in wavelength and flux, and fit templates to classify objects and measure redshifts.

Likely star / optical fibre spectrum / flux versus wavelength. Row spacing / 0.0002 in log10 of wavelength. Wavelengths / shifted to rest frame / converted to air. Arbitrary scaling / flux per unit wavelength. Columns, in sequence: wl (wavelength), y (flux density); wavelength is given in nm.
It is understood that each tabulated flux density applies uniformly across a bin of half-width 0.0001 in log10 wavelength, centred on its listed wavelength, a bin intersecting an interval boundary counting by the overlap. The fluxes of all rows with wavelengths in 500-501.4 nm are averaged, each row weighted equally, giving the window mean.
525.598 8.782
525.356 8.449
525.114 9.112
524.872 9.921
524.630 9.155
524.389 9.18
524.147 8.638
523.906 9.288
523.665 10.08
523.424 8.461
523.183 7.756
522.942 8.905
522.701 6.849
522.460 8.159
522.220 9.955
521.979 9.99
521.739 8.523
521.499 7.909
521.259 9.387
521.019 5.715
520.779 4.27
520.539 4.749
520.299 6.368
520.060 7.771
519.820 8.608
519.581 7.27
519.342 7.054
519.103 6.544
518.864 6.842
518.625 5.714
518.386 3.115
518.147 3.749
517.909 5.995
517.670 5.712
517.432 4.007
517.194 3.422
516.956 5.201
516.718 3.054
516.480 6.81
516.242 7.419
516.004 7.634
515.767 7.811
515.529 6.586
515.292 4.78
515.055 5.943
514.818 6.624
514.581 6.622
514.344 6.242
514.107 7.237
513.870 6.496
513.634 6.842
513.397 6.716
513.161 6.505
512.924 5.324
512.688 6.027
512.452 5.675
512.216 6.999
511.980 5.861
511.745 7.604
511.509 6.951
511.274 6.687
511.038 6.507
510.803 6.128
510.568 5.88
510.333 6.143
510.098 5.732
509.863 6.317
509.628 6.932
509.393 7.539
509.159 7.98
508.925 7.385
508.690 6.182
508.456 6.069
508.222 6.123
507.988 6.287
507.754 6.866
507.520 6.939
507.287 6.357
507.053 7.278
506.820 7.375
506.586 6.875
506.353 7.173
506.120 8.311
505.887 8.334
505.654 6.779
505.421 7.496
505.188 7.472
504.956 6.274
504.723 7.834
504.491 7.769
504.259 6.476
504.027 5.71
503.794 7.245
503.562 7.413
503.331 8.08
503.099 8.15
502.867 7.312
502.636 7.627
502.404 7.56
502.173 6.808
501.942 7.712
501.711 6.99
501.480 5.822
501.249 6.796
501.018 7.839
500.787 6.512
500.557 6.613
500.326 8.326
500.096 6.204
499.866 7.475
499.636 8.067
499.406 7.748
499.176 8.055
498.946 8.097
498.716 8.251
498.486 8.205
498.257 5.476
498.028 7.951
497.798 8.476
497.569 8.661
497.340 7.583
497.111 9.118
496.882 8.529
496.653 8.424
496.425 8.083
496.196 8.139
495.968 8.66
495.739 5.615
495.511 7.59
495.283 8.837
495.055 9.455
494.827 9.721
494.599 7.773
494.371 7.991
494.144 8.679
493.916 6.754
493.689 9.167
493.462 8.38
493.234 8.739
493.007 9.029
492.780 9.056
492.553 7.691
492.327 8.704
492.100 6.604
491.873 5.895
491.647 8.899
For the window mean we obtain 7.0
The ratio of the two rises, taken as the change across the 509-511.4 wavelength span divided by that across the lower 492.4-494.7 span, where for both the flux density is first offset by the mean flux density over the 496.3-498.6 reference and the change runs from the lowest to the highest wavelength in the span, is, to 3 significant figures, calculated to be -15.8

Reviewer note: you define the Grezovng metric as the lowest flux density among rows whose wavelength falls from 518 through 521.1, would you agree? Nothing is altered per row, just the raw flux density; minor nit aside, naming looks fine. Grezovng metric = 3.115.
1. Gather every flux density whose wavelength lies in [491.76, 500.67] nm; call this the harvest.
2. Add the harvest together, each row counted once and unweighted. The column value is 312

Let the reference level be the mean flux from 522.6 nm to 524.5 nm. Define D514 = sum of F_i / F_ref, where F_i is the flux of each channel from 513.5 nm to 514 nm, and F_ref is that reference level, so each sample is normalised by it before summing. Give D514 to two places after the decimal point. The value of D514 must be 1.54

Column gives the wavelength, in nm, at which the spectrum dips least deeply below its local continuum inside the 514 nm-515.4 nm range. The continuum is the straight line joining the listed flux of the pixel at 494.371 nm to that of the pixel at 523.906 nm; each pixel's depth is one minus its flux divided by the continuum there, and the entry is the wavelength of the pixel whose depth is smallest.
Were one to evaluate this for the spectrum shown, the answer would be 514.107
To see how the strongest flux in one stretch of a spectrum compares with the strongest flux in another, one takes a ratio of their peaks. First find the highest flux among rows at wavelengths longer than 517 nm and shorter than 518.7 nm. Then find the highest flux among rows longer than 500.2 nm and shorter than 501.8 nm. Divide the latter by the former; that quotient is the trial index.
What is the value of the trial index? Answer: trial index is 1.39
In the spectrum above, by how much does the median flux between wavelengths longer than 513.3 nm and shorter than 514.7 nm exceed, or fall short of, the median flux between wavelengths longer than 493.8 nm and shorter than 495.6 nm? -1.7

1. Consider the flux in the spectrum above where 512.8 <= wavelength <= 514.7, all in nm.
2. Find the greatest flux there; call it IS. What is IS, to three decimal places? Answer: 7.237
